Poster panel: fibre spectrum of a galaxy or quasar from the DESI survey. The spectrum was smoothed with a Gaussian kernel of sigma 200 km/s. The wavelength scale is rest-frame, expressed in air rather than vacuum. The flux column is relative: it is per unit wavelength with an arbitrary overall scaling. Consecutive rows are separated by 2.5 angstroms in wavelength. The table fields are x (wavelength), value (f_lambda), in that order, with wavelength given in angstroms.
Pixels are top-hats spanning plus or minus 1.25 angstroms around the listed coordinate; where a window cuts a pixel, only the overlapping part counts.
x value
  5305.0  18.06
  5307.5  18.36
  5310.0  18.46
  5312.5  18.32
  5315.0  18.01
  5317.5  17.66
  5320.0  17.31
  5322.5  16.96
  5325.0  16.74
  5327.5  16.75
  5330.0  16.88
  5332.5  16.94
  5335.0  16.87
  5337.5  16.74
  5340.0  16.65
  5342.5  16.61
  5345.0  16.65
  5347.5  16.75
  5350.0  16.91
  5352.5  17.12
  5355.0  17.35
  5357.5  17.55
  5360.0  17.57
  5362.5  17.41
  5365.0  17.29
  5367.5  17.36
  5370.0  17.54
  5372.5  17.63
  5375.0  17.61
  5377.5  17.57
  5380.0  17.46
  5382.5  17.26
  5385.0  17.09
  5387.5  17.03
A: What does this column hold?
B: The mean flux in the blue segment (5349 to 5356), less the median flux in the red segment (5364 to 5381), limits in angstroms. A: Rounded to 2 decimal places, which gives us -0.41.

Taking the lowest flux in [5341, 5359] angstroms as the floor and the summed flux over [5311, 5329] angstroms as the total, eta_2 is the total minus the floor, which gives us 105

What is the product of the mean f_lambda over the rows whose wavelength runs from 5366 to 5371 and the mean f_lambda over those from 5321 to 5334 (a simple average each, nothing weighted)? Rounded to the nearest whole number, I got 294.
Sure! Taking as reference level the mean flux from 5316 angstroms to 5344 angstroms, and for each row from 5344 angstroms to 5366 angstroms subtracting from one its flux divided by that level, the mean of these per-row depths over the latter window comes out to -0.015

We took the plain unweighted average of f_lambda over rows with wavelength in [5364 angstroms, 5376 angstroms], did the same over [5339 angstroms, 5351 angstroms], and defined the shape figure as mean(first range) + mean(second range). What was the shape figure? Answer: 34.2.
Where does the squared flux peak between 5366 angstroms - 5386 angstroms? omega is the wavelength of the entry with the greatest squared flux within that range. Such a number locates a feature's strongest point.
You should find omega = 5372.5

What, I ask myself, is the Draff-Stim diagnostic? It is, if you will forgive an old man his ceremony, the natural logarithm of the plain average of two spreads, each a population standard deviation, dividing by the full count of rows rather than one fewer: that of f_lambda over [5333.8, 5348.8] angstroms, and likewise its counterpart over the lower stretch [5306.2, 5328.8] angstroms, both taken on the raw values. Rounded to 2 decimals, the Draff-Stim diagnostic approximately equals -0.98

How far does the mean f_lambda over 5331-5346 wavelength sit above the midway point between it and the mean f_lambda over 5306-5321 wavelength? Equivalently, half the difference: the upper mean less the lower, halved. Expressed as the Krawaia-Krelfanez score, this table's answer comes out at -0.64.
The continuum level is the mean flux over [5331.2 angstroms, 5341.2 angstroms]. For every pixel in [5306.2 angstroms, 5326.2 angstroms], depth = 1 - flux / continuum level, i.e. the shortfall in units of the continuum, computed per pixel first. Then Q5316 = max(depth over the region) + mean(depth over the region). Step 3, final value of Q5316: -0.05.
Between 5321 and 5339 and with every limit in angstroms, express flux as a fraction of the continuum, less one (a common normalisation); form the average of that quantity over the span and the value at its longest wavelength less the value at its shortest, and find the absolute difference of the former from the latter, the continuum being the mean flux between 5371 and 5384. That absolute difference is 0.025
